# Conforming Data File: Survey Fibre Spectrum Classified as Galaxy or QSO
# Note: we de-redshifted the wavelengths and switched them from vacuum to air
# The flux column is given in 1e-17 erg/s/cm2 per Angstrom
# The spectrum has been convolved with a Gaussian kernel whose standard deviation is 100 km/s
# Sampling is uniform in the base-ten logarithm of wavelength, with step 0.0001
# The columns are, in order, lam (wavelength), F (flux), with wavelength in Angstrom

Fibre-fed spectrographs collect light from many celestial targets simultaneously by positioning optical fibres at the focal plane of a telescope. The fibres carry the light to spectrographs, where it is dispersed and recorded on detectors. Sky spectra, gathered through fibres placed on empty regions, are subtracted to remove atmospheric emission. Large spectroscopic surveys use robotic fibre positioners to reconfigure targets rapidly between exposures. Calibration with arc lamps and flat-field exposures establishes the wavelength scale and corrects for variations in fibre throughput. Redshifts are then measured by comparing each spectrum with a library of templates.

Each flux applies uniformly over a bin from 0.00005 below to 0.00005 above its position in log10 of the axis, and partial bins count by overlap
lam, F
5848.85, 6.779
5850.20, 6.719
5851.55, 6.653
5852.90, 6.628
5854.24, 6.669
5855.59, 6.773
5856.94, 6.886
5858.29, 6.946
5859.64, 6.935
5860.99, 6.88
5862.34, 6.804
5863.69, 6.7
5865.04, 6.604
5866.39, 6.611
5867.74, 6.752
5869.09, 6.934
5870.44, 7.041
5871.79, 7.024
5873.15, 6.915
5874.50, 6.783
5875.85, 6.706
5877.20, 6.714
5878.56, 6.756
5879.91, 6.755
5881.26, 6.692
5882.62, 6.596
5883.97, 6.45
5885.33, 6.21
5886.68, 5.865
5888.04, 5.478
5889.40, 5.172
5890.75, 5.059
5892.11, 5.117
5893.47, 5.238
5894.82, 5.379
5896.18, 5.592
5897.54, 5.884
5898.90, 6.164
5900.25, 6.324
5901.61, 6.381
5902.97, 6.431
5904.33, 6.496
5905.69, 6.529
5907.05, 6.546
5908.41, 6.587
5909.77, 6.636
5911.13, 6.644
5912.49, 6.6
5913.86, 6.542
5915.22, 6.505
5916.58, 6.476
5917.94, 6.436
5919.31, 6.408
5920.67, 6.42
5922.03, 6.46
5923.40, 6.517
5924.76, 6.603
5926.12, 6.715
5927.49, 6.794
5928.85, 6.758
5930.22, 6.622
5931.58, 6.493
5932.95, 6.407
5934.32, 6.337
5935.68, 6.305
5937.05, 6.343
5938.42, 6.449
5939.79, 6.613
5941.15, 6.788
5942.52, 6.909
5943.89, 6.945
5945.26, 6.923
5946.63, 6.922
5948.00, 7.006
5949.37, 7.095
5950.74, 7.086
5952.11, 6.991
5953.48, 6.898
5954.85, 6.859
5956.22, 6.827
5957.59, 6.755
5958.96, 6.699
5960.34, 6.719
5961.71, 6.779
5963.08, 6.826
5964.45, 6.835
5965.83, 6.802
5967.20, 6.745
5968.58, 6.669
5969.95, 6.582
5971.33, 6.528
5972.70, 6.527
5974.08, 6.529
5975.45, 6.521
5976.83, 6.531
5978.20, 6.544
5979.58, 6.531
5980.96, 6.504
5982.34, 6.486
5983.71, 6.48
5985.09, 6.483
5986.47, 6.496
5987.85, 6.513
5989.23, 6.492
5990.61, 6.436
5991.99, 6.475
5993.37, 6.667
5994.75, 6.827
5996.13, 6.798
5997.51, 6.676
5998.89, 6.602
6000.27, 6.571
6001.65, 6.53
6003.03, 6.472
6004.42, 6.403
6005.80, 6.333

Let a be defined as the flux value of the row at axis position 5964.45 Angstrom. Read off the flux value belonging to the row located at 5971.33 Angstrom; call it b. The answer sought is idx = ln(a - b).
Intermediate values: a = 6.835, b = 6.528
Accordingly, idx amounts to -1.2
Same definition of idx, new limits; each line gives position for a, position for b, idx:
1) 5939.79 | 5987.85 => -2.3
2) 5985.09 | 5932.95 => -2.6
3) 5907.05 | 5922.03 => -2.5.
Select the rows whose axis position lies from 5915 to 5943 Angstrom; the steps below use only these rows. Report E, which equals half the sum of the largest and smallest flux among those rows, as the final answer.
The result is 6.61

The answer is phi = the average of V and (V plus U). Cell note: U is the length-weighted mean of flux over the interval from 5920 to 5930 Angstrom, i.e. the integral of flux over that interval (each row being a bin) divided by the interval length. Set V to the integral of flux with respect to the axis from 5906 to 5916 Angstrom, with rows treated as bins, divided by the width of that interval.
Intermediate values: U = 6.61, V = 6.58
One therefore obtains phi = 9.9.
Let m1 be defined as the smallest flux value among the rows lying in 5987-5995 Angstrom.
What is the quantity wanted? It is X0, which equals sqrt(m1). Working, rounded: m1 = 6.436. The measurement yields 2.54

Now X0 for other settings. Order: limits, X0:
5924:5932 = 2.55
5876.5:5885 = 2.54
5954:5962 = 2.59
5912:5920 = 2.53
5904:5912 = 2.55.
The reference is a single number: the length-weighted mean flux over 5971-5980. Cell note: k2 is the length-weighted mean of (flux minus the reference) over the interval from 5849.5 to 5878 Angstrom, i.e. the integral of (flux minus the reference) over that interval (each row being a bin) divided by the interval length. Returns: 0.26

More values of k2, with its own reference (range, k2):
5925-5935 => 0.06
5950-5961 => 0.32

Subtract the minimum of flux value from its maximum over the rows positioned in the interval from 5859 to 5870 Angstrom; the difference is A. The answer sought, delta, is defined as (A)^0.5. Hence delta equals 0.58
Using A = 0.3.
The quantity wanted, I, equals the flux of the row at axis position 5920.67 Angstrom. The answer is 6.42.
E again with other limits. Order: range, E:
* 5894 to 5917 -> 6.01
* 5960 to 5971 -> 6.71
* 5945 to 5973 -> 6.81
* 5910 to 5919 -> 6.54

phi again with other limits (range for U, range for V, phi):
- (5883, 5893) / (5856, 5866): 9.6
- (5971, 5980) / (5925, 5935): 9.9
